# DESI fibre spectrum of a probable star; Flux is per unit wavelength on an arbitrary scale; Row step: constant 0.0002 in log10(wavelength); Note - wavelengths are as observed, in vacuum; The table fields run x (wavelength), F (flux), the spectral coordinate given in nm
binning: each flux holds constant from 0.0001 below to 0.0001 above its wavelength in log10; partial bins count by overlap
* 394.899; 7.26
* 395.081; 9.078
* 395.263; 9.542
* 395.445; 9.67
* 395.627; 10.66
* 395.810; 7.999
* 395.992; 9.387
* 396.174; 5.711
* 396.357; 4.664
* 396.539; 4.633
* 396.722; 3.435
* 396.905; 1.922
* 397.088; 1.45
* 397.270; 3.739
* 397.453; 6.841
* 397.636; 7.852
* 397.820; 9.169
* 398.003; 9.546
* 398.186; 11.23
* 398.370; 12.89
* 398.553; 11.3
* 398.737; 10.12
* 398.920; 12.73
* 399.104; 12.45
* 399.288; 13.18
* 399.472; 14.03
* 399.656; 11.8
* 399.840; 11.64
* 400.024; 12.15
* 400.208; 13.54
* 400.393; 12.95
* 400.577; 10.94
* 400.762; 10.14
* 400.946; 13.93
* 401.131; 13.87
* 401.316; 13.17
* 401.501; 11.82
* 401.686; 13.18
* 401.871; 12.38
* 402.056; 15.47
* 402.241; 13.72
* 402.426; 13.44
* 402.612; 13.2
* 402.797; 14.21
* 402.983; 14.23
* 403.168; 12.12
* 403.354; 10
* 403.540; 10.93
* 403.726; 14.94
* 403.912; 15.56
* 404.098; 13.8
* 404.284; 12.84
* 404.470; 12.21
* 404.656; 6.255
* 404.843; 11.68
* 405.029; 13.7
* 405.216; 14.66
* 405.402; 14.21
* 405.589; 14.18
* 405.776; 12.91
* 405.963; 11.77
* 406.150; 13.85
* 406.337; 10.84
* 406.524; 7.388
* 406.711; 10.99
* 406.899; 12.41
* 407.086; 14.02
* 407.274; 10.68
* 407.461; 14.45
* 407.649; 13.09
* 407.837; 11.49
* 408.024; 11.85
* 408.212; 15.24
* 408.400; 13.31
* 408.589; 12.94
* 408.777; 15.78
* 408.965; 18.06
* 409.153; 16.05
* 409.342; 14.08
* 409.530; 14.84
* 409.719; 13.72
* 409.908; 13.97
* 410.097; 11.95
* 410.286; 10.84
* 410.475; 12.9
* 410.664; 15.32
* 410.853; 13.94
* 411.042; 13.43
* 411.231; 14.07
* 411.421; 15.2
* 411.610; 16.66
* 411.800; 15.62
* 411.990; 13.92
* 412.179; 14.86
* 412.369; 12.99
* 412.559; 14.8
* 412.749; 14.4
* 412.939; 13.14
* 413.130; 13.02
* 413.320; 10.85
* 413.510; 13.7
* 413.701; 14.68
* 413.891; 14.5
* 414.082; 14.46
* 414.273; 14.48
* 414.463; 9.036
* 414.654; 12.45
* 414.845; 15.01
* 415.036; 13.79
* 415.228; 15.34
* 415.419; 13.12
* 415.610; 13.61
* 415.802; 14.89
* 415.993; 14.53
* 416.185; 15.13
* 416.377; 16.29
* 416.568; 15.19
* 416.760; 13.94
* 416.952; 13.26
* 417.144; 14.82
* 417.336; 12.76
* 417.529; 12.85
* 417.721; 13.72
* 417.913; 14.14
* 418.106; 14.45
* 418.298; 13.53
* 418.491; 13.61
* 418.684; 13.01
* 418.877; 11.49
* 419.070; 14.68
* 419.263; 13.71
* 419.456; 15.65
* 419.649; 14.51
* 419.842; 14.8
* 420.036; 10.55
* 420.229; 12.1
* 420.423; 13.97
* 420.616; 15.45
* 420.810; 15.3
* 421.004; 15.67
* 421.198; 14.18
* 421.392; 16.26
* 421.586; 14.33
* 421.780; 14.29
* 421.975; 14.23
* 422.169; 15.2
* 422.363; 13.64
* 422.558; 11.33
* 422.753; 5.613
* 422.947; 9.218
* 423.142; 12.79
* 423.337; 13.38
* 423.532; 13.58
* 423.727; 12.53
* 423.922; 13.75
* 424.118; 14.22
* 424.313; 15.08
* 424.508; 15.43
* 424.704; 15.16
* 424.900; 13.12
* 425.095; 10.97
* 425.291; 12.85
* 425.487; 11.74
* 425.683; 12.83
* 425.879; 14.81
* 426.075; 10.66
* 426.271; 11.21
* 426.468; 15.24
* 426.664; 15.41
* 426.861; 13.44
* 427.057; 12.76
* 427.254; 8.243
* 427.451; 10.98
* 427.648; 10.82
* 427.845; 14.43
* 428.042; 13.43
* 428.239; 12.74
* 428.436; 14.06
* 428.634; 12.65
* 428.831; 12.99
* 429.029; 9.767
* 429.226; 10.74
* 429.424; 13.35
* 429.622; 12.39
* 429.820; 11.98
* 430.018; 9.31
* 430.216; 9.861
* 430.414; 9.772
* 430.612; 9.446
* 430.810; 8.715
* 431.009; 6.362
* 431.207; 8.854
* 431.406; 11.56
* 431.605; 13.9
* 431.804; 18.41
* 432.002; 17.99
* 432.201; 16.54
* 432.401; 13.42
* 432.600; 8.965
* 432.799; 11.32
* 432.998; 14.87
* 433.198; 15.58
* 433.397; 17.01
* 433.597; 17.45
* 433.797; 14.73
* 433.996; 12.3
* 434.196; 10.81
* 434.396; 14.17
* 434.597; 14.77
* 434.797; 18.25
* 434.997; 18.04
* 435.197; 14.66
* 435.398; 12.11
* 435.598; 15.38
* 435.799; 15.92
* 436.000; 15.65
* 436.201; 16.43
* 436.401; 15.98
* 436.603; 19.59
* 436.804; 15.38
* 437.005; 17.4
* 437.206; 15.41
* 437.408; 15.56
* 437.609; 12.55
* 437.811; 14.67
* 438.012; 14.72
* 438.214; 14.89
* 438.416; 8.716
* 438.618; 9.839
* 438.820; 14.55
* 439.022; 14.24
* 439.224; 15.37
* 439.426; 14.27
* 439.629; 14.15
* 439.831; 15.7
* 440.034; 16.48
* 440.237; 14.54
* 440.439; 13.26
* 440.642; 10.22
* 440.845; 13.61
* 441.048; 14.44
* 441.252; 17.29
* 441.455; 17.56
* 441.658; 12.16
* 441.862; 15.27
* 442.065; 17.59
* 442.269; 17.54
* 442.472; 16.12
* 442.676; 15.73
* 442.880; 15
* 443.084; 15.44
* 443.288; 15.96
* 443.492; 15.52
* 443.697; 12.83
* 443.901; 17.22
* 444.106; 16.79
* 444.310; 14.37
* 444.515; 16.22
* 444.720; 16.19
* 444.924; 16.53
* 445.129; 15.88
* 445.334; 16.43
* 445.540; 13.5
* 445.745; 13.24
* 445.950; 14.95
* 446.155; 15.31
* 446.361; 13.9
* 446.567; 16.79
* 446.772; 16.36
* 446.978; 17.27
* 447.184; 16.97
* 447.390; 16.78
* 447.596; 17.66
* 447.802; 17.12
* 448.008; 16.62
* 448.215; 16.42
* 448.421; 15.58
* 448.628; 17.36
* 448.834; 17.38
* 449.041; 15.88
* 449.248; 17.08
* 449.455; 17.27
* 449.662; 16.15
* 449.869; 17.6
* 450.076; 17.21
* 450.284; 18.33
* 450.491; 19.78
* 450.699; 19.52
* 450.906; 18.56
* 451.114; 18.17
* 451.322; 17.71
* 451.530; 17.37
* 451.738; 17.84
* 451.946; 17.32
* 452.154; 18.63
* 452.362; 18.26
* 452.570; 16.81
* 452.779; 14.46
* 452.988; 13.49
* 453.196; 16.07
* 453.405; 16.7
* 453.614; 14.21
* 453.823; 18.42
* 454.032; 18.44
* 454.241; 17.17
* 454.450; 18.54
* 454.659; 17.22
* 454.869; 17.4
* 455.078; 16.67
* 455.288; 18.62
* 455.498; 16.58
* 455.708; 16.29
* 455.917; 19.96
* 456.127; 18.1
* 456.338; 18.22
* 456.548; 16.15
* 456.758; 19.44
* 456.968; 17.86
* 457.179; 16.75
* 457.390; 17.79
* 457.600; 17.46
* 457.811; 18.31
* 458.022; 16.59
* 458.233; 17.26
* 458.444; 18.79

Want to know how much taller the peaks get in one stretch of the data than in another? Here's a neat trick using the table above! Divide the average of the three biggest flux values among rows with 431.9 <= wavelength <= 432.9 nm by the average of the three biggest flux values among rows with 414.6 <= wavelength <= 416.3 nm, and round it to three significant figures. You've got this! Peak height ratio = 1.05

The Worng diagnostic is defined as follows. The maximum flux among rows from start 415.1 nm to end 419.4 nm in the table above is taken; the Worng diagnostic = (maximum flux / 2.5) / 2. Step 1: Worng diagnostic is 3.26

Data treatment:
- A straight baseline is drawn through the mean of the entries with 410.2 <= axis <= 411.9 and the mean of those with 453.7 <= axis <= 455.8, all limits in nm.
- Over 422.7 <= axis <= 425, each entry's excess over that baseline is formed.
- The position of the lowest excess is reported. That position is 422.753 nm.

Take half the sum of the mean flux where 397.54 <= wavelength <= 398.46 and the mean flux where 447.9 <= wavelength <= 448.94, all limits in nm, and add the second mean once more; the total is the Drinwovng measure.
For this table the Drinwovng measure 30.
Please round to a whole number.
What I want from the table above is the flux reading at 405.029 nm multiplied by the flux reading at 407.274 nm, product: 146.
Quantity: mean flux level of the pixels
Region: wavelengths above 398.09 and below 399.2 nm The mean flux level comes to 11.8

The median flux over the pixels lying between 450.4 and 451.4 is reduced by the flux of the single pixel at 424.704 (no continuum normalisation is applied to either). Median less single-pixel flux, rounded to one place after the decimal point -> 3.4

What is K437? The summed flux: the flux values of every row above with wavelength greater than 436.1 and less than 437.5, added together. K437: 116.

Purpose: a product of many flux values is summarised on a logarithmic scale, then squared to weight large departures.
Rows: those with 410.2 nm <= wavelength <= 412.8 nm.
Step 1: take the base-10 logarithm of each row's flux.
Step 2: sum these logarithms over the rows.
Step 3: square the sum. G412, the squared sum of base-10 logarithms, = 259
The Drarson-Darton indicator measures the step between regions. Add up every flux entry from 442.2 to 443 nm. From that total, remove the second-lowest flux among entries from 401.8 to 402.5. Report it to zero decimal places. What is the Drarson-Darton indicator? 51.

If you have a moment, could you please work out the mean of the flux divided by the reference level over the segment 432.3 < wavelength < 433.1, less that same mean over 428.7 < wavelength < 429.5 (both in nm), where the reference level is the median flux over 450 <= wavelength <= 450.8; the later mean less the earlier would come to 0.02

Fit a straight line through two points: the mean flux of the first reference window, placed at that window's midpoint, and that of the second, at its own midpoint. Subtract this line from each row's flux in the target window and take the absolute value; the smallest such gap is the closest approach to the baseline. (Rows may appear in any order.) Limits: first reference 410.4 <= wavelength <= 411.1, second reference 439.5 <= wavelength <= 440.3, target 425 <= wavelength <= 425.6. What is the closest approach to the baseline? 1.7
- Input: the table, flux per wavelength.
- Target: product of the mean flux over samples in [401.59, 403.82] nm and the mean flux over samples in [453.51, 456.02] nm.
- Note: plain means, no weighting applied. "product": 230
